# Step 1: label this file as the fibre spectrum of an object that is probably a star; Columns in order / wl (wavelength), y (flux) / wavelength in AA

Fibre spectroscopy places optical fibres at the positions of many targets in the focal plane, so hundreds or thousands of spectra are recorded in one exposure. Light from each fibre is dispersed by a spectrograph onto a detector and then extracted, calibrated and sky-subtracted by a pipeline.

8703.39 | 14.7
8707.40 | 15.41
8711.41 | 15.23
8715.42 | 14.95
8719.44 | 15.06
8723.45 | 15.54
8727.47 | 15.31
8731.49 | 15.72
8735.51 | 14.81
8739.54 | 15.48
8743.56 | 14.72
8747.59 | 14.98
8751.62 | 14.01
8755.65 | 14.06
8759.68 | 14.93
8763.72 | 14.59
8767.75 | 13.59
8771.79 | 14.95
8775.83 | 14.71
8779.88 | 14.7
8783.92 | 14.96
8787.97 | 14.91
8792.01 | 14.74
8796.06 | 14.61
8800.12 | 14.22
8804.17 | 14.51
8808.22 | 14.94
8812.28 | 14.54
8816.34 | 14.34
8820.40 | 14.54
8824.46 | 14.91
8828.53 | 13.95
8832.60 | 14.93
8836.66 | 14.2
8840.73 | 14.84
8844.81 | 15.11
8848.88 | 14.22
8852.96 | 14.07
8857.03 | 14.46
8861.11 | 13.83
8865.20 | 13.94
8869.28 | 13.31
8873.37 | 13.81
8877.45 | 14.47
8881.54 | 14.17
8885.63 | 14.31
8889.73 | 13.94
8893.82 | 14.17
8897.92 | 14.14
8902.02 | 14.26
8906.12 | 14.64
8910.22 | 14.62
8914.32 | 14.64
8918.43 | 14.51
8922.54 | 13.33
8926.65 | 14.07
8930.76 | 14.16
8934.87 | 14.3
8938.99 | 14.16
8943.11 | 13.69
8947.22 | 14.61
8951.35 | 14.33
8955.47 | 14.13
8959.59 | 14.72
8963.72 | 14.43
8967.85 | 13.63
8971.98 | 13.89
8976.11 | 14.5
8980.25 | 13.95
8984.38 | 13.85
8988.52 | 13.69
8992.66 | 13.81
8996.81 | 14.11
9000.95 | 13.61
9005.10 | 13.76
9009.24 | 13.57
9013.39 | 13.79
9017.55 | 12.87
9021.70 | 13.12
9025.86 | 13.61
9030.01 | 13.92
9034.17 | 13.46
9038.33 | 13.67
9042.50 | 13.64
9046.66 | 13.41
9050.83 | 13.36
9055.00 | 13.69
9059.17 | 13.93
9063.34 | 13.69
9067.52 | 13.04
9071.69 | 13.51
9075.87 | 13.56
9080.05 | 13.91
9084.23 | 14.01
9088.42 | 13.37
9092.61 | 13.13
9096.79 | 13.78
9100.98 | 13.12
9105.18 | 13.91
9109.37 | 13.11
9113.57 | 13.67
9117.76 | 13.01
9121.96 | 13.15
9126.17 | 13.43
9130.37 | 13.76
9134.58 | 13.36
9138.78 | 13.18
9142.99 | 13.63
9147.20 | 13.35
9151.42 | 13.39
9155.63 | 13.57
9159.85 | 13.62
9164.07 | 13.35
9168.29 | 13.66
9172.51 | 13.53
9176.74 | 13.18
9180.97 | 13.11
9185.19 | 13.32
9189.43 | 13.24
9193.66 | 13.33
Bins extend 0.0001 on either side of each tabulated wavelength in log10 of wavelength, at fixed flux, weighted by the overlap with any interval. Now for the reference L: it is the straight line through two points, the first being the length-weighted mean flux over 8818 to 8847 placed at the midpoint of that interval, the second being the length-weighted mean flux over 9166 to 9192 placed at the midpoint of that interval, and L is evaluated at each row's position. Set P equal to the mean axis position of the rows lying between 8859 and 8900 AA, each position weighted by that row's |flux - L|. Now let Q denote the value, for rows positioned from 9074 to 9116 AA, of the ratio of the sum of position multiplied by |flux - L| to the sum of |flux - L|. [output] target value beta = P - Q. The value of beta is -221.3 AA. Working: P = 8874.4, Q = 9095.7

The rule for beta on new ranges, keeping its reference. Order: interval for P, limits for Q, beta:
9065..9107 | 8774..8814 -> 288.7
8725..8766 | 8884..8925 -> -162.5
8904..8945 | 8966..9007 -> -61.1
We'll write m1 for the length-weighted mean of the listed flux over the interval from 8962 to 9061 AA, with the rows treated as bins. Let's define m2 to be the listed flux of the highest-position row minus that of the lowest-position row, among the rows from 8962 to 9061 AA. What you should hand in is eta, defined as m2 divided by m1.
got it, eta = -0.036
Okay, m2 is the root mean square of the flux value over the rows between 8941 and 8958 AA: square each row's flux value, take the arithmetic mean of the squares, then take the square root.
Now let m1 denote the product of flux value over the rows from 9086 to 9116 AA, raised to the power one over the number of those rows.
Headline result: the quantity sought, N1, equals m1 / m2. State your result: 0.95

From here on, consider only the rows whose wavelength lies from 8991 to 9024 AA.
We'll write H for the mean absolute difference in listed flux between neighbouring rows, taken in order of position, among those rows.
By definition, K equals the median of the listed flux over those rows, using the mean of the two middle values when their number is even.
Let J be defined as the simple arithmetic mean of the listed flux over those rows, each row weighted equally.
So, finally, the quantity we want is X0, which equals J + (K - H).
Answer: 26.9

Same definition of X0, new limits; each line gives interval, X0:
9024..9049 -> 27.0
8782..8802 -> 29.2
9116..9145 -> 26.4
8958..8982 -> 27.9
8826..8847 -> 28.8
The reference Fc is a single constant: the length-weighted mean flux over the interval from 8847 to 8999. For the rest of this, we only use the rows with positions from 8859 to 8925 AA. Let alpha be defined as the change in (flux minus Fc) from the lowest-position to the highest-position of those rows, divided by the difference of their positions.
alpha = -0.0081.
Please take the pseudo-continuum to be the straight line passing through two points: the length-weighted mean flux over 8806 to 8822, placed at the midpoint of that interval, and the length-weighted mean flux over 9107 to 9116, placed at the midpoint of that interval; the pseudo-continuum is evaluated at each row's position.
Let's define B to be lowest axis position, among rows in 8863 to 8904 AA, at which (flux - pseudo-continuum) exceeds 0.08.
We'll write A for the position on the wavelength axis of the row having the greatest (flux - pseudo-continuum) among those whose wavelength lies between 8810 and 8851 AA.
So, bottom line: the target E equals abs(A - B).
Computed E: 32.6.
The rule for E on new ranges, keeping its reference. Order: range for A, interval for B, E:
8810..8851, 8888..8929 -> 61.3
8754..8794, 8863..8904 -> 93.5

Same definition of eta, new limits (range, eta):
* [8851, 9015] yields -0.020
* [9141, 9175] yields -0.007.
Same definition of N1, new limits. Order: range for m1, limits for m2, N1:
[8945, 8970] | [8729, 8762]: 0.96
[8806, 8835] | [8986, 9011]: 1.06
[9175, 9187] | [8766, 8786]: 0.90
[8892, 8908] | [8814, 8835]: 0.98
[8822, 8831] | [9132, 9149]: 1.08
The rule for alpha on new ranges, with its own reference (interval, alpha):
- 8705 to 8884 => -0.0071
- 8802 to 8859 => -0.0009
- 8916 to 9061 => -0.0041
